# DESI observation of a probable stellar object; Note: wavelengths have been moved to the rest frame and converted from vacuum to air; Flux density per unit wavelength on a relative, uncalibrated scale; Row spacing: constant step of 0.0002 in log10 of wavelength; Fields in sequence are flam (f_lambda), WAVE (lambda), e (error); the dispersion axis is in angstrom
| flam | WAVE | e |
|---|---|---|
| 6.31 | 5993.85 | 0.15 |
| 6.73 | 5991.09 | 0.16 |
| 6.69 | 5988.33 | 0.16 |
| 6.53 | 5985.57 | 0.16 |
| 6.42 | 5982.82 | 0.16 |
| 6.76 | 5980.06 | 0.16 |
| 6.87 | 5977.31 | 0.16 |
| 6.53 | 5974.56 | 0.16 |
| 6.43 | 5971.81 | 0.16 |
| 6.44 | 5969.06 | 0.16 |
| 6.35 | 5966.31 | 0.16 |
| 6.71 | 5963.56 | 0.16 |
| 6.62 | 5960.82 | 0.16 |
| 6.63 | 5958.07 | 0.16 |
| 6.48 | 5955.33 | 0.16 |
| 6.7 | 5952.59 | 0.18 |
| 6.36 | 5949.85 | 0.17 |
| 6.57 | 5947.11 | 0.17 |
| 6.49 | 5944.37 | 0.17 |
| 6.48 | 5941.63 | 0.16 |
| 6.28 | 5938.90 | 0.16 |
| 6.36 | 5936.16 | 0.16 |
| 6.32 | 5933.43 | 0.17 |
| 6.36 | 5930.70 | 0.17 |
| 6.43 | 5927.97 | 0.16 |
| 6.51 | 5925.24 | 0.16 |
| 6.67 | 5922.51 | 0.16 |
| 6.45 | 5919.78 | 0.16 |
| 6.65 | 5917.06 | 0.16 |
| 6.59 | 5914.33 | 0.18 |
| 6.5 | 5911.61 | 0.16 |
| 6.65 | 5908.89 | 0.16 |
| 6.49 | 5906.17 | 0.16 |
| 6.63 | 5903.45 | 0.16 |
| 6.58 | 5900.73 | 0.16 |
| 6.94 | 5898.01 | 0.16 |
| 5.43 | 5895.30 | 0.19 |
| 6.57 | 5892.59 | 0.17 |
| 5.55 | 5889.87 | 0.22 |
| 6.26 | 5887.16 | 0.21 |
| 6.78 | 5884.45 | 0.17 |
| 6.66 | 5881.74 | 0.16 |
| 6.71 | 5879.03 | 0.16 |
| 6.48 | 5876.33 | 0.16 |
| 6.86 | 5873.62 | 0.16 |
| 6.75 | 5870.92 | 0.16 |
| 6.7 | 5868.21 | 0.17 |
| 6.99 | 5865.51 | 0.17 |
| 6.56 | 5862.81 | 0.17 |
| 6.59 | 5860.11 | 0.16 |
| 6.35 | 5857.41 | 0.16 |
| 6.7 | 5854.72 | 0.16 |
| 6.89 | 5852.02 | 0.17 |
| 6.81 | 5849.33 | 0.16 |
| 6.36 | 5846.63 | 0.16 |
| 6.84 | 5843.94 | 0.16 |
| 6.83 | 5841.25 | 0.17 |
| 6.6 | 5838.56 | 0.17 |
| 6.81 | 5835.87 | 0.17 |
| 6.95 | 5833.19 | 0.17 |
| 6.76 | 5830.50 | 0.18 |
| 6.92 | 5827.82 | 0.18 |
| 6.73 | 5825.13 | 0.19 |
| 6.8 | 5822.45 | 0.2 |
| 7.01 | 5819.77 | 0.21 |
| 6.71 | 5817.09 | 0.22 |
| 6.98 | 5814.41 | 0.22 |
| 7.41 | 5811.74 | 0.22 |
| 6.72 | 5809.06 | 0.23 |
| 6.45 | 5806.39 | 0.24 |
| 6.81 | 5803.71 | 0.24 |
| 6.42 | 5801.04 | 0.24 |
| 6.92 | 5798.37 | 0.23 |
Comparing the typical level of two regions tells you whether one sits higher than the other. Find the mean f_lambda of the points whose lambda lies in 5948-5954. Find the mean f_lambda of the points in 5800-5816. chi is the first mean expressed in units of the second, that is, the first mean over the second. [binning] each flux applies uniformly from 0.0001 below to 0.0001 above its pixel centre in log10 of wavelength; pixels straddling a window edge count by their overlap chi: 0.96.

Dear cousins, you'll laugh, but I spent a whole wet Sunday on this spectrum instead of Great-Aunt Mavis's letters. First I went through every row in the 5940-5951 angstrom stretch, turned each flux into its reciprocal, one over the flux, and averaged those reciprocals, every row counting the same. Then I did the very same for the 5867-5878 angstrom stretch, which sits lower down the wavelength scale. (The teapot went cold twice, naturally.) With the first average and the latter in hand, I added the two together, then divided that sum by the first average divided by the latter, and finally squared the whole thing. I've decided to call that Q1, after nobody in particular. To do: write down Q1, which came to 0.0863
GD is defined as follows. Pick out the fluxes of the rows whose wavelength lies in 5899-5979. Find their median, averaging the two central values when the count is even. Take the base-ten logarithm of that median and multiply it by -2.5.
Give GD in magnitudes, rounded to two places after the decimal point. -2.03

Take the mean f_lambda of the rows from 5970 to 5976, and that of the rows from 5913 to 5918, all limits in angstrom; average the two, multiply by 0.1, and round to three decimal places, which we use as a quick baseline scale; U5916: 0.655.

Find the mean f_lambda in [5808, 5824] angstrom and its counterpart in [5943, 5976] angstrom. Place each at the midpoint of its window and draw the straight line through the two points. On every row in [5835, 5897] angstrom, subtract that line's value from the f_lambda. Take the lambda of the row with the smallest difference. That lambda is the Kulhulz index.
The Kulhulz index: 5895.30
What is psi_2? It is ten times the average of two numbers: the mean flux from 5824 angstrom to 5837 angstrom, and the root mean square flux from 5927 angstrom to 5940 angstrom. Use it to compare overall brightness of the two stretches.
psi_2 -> 65.9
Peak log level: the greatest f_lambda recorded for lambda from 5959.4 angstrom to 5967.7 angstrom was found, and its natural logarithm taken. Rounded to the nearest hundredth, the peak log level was 1.90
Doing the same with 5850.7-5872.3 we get 1.94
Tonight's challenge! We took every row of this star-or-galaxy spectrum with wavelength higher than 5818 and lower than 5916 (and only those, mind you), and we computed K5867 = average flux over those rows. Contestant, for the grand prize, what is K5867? 6.63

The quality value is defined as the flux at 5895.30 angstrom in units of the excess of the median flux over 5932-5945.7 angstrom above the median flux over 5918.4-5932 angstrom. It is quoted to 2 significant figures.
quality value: -60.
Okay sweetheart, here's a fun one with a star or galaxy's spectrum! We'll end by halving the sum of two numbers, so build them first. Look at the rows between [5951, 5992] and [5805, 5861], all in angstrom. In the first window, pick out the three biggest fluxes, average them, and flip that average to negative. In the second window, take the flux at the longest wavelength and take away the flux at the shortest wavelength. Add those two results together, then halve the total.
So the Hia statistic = -3.32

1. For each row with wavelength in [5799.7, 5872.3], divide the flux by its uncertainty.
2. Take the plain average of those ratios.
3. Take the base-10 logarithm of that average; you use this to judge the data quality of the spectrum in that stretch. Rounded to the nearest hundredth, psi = 1.57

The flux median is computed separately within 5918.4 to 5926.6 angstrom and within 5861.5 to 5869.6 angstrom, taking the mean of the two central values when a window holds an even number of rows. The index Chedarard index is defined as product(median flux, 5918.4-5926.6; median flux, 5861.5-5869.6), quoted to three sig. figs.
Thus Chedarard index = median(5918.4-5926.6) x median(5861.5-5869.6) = 43.6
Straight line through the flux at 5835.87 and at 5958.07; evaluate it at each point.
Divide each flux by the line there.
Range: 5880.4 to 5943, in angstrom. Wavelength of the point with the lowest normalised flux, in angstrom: 5895.30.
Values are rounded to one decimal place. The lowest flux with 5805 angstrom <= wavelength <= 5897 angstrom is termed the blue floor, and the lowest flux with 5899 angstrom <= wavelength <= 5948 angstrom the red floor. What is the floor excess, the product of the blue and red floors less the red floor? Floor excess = 27.8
